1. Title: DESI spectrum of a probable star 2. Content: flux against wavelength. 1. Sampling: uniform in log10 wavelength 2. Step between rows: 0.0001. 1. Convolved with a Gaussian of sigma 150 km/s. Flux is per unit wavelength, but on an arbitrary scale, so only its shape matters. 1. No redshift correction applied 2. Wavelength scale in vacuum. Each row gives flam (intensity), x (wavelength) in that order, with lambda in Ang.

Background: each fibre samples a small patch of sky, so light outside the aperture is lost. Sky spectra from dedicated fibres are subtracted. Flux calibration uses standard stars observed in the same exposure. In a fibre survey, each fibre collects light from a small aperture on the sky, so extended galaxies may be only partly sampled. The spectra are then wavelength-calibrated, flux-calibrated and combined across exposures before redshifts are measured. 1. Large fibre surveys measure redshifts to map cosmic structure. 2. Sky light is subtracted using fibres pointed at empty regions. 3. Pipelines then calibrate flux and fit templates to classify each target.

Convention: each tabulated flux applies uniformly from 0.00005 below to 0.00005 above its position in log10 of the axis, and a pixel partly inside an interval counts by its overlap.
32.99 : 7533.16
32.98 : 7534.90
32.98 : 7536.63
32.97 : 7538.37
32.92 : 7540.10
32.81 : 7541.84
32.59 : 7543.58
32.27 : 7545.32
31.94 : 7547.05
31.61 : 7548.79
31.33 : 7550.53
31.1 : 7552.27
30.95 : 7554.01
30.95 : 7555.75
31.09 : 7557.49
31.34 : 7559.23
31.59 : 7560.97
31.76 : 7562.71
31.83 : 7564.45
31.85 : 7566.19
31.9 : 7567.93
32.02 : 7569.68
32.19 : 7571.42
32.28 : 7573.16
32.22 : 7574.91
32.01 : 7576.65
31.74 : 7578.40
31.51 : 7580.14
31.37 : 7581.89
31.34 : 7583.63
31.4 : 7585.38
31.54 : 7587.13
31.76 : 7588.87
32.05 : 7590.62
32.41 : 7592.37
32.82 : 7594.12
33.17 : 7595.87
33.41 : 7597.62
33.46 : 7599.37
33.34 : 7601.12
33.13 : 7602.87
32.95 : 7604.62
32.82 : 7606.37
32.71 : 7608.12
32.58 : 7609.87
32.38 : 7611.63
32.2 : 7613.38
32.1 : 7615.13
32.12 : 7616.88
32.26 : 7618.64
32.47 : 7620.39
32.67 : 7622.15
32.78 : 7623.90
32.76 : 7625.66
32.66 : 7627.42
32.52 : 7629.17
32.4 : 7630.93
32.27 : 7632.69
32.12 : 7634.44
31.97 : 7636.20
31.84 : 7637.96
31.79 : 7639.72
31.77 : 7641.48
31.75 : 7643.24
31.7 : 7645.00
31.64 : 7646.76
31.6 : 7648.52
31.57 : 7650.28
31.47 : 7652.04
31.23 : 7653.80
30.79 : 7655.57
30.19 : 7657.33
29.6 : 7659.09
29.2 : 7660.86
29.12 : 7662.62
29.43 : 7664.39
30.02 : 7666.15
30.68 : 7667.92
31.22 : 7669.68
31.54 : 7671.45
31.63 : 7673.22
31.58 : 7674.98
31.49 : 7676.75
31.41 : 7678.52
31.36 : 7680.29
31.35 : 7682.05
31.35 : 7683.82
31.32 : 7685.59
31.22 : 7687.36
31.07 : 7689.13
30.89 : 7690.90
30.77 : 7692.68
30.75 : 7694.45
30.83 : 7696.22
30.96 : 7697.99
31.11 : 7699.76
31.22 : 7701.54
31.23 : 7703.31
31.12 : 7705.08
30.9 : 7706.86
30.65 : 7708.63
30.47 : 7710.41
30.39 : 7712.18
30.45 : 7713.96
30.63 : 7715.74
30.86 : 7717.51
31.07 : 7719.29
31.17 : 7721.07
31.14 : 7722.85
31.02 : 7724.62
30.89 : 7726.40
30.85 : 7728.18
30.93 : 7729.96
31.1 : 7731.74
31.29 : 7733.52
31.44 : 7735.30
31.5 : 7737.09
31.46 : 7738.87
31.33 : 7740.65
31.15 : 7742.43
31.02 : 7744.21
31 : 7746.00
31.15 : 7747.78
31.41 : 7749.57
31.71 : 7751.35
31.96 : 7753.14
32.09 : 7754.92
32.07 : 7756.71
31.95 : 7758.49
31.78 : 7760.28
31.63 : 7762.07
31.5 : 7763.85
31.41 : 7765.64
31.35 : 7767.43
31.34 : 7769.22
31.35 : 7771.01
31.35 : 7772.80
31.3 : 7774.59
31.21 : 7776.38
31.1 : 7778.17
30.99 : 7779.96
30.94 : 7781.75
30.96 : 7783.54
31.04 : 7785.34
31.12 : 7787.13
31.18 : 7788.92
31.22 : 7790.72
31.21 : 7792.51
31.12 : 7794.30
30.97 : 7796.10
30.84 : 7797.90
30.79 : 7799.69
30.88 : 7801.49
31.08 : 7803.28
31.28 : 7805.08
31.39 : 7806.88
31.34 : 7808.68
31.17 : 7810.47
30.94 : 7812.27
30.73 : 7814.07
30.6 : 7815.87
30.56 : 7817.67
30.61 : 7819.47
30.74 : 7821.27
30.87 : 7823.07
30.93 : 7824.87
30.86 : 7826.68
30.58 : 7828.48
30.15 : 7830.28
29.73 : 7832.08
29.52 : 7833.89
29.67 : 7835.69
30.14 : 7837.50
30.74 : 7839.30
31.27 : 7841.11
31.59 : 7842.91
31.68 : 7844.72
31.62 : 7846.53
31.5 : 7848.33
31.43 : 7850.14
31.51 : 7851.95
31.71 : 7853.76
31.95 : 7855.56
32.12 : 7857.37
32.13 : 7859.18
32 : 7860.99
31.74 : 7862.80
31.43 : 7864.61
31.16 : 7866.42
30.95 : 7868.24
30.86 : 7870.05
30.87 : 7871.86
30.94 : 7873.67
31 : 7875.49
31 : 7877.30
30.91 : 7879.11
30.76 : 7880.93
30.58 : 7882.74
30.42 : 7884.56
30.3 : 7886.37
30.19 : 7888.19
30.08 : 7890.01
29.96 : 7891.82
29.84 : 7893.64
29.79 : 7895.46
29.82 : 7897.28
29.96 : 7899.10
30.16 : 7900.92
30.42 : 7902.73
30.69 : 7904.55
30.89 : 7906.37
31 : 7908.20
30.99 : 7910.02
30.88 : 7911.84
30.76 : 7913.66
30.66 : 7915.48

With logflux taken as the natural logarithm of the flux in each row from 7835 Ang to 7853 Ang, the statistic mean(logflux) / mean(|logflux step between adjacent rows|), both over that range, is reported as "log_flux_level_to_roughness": 407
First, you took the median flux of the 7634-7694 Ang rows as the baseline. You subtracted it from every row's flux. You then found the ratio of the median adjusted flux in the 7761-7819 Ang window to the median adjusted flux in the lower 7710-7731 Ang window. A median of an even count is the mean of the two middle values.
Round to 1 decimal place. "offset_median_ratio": 0.4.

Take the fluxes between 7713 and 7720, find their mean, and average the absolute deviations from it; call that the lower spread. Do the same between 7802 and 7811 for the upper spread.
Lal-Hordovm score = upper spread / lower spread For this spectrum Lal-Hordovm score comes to 0.5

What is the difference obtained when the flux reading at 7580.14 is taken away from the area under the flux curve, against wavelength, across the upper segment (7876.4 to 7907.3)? 906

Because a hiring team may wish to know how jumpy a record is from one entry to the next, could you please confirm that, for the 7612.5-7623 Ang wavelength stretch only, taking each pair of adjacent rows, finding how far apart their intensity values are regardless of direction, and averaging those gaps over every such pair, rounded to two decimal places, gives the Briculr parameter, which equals 0.13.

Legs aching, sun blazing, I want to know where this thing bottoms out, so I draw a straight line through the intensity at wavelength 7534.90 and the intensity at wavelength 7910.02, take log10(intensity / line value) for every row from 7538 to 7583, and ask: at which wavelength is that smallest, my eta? 7554.01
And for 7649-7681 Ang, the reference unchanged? 7662.62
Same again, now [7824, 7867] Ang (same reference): 7833.89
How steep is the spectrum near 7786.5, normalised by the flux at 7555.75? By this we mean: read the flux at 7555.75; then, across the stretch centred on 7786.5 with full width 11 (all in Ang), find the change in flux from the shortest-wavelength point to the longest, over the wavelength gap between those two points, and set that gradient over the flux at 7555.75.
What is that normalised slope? 0.0010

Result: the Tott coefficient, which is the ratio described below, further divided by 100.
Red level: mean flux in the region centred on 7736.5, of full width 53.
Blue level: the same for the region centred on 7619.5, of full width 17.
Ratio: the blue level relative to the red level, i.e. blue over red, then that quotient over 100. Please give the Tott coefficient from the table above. 0.0104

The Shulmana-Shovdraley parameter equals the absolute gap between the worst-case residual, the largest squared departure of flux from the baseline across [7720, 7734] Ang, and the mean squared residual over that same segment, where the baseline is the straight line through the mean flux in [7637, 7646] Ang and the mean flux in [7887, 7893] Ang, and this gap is 0.1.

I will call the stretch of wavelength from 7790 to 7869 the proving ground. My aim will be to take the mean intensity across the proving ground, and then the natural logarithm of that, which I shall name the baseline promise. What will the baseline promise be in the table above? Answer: 3.44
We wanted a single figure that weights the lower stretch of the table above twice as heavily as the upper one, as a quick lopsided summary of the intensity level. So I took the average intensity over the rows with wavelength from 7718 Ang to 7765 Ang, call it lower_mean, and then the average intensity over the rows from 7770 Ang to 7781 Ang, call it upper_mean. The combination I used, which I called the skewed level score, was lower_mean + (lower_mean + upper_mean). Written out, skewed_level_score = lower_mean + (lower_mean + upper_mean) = 94.0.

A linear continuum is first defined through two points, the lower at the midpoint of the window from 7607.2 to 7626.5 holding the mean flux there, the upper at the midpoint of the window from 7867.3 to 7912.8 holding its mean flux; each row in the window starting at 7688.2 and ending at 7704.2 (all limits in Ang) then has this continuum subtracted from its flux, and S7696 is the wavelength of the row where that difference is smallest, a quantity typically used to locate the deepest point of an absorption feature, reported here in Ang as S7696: 7694.45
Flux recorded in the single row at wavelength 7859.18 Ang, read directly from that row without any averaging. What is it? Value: 32.13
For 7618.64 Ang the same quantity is 32.26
